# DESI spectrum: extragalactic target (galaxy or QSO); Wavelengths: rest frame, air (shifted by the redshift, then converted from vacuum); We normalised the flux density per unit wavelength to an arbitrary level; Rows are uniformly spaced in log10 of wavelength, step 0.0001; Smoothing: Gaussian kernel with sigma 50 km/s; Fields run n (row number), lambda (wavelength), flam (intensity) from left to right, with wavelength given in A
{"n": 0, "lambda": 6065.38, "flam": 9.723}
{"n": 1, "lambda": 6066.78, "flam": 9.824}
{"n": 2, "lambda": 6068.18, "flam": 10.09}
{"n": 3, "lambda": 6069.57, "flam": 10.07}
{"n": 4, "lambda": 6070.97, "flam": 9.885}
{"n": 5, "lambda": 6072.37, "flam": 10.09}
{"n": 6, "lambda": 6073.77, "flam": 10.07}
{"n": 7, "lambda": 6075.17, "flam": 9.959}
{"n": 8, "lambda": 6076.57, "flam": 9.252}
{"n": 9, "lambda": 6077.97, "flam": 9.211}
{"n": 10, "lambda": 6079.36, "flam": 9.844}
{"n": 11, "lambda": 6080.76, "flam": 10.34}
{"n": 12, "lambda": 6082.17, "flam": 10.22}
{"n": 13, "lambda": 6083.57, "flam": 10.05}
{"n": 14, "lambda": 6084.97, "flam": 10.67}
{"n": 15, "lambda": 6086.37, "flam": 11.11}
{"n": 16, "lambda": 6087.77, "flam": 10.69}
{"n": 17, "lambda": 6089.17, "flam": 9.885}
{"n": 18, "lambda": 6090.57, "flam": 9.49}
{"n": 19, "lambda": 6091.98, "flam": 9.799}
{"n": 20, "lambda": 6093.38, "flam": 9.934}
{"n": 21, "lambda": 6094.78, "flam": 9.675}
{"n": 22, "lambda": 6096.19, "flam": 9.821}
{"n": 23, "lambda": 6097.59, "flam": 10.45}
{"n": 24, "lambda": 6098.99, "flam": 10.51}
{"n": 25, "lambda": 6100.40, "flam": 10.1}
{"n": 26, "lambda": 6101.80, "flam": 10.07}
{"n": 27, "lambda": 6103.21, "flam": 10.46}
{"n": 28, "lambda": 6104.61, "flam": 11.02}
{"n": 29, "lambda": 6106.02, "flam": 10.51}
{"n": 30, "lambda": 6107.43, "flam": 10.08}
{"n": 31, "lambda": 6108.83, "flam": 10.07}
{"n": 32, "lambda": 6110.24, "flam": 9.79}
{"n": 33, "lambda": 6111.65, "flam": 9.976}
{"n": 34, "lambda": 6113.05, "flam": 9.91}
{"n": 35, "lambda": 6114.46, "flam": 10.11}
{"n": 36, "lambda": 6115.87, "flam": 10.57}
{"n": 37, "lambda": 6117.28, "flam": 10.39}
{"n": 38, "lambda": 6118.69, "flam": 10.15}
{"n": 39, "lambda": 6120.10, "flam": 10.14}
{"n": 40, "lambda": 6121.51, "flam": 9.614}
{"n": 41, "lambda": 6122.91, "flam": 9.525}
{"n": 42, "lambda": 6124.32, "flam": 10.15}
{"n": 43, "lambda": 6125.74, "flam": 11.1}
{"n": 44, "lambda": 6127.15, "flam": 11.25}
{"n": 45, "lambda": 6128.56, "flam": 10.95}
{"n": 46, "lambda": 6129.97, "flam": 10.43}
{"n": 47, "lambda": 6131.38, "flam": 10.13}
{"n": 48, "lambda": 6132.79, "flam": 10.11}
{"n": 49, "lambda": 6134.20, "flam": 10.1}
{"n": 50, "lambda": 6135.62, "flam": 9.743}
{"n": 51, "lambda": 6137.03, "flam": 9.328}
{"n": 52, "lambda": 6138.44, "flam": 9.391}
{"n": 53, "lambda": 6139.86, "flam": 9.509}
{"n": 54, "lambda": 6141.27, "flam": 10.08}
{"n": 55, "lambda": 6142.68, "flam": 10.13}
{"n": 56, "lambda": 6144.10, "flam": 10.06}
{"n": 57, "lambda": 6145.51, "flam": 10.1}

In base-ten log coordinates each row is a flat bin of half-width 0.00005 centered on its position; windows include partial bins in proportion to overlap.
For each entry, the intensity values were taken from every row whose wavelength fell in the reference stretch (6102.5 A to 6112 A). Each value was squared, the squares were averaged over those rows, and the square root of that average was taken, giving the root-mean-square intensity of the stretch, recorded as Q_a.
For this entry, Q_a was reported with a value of 10.3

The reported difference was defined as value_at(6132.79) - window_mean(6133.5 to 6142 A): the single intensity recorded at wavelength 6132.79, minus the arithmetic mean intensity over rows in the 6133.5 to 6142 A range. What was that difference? 0.42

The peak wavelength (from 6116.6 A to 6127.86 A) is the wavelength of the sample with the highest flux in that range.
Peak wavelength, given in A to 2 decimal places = 6127.15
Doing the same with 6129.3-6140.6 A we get 6129.97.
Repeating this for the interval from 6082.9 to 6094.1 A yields 6086.37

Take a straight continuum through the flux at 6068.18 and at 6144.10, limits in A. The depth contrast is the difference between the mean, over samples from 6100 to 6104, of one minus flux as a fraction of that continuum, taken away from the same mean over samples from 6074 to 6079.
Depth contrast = 0.07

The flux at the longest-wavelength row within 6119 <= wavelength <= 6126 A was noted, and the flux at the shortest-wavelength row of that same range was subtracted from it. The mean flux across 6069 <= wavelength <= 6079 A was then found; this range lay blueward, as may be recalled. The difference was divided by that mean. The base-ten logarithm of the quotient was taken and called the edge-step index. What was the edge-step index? -1.01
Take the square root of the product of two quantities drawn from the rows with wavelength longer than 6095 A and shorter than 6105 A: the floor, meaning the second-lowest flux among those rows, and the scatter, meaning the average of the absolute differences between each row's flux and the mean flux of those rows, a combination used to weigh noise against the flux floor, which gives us 1.74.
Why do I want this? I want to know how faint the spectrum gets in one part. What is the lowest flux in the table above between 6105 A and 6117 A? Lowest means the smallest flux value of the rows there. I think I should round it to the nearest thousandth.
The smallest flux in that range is 9.790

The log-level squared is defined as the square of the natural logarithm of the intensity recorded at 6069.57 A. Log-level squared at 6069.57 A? 5.33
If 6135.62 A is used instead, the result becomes 5.18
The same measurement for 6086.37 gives 5.80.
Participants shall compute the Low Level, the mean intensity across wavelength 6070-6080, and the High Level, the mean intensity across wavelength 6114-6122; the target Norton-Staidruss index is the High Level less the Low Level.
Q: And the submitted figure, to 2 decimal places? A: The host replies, 0.40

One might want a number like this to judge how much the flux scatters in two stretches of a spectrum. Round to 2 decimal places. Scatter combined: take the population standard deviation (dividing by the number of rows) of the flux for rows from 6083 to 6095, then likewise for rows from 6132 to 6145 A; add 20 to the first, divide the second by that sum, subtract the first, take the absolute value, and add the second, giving 0.82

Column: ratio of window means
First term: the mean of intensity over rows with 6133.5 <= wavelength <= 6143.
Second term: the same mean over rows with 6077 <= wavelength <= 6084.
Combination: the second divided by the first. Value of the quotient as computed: 1.02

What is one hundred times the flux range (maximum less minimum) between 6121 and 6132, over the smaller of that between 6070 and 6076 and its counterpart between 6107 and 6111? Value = 841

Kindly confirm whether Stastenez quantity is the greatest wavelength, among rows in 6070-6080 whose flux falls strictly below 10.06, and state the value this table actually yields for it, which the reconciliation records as 6079.36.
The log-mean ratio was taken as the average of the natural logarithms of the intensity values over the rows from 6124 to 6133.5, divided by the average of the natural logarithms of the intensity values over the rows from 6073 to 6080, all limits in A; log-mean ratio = 1.040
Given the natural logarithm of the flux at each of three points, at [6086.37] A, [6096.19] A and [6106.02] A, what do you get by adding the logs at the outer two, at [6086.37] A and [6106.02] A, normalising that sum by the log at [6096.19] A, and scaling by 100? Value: 208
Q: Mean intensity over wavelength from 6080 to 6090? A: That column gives 10.4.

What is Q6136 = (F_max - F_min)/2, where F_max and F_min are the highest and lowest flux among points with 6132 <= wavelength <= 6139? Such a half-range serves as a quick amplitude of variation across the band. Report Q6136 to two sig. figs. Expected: 0.39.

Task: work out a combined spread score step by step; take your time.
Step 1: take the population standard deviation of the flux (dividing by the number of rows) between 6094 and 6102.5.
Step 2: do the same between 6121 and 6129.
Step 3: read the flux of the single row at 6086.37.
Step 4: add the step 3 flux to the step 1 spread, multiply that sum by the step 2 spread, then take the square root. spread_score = 2.8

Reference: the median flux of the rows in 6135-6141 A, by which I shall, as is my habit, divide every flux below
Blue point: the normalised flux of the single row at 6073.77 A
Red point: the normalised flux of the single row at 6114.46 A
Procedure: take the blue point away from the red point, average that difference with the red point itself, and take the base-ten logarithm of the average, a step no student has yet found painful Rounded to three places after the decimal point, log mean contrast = -0.270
